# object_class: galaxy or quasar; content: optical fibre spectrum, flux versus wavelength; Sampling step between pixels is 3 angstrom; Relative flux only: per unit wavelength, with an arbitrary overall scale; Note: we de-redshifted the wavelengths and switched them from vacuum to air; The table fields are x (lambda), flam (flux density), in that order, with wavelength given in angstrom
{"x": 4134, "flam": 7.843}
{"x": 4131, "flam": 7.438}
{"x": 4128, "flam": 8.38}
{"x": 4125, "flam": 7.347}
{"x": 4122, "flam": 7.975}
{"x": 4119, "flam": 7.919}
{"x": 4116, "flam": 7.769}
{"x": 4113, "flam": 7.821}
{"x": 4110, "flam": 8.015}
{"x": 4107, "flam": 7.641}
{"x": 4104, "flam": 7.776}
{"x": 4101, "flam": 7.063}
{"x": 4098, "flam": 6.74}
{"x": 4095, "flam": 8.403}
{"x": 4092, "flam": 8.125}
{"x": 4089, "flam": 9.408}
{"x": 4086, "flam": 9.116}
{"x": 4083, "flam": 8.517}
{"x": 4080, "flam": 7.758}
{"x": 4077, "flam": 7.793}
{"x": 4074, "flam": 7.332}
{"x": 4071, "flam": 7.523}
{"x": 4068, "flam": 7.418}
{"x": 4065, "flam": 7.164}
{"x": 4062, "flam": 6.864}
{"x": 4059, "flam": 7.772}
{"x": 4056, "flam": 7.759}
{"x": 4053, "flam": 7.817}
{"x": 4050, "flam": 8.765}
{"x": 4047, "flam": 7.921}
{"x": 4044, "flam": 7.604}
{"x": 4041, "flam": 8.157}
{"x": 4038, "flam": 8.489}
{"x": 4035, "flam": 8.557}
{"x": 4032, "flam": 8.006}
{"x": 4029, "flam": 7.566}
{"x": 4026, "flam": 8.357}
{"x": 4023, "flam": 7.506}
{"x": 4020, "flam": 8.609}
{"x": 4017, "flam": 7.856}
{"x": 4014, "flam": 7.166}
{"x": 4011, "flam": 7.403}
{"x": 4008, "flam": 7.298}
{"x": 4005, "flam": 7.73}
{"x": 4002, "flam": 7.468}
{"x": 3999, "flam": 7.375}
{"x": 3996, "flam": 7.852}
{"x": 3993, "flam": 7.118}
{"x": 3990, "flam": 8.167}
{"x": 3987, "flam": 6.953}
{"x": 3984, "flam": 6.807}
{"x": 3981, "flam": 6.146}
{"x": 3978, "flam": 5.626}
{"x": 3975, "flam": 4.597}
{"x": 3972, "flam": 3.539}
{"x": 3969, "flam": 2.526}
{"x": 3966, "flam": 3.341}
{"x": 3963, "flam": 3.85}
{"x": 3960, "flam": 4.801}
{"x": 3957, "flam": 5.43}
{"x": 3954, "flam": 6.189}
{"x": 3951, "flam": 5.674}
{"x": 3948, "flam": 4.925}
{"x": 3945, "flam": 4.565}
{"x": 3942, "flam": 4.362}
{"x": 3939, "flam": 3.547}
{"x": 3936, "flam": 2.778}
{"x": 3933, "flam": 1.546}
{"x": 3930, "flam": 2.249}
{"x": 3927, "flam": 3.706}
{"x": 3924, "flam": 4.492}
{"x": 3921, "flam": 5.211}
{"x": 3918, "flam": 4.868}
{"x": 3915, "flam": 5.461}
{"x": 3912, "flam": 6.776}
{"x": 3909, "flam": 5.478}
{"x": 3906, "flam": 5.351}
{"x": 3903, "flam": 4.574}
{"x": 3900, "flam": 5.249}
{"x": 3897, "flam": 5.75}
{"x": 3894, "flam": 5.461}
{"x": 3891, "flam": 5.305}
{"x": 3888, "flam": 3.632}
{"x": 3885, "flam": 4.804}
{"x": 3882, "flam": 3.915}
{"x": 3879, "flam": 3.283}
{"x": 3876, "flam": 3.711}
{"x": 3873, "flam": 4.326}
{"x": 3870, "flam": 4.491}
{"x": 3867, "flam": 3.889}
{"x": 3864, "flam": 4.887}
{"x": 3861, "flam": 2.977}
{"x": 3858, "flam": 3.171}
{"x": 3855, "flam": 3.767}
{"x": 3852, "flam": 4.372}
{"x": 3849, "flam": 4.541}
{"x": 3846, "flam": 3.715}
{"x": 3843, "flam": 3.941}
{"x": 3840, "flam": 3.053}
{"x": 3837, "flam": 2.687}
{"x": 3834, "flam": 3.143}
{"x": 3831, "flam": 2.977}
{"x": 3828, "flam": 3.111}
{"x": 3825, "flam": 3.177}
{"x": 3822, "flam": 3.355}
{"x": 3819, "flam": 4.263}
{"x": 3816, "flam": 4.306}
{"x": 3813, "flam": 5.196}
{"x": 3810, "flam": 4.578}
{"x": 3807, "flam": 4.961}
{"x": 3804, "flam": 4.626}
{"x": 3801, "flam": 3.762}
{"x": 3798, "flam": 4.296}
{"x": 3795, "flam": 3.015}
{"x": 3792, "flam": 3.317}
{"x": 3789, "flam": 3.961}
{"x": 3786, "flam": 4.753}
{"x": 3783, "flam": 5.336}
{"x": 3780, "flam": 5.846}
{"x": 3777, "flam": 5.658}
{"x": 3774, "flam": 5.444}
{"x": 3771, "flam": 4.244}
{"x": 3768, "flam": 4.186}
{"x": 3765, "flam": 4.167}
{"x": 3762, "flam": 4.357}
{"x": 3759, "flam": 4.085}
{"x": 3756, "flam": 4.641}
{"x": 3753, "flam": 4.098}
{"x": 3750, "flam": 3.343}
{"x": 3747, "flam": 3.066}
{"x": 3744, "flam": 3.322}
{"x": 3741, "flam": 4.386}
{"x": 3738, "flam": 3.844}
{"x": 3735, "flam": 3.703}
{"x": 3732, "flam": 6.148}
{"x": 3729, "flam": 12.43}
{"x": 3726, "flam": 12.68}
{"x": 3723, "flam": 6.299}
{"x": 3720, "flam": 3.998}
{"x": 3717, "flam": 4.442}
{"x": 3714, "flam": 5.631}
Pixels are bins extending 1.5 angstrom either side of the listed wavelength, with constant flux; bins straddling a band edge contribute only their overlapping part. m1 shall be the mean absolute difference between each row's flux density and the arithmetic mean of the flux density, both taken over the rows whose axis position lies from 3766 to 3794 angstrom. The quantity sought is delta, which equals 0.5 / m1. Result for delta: 0.7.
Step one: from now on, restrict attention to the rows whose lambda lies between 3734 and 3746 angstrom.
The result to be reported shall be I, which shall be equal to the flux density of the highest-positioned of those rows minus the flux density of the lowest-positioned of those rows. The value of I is -0.4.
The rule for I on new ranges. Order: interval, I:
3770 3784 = 1.1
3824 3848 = 0.5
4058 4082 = 0.0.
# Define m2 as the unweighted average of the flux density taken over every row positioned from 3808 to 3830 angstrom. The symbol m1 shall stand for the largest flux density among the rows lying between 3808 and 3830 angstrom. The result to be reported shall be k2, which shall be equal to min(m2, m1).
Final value 4.0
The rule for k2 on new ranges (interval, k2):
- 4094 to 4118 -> 7.7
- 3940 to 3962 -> 5.1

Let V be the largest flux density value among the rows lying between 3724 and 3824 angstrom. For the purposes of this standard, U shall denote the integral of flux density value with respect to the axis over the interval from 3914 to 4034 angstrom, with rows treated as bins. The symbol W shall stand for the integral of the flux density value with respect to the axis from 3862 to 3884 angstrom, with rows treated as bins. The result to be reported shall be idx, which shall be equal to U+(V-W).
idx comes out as 611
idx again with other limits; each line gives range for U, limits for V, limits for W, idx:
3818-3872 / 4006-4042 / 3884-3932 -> -28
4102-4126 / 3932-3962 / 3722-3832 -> -327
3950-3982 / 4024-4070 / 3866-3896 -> 29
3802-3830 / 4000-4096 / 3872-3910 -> -52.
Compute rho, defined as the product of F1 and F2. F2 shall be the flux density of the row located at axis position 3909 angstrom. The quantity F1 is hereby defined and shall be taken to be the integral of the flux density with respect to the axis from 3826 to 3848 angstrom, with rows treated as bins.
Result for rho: 393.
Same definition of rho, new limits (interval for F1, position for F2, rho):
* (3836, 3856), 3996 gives 589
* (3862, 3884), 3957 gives 485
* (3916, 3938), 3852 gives 346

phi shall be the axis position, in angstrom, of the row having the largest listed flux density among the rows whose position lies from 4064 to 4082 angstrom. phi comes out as 4077 angstrom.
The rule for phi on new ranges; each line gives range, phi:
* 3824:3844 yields 3843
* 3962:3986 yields 3984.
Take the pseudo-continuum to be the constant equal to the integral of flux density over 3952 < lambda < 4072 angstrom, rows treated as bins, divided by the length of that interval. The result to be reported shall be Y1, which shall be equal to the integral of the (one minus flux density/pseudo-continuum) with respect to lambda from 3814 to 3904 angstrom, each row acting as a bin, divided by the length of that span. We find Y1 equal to 0.4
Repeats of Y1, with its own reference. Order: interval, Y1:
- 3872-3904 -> 0.3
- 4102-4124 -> -0.1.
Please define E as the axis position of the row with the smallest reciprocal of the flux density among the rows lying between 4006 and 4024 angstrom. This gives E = 4020 angstrom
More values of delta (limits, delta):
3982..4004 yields 1.3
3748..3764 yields 1.6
